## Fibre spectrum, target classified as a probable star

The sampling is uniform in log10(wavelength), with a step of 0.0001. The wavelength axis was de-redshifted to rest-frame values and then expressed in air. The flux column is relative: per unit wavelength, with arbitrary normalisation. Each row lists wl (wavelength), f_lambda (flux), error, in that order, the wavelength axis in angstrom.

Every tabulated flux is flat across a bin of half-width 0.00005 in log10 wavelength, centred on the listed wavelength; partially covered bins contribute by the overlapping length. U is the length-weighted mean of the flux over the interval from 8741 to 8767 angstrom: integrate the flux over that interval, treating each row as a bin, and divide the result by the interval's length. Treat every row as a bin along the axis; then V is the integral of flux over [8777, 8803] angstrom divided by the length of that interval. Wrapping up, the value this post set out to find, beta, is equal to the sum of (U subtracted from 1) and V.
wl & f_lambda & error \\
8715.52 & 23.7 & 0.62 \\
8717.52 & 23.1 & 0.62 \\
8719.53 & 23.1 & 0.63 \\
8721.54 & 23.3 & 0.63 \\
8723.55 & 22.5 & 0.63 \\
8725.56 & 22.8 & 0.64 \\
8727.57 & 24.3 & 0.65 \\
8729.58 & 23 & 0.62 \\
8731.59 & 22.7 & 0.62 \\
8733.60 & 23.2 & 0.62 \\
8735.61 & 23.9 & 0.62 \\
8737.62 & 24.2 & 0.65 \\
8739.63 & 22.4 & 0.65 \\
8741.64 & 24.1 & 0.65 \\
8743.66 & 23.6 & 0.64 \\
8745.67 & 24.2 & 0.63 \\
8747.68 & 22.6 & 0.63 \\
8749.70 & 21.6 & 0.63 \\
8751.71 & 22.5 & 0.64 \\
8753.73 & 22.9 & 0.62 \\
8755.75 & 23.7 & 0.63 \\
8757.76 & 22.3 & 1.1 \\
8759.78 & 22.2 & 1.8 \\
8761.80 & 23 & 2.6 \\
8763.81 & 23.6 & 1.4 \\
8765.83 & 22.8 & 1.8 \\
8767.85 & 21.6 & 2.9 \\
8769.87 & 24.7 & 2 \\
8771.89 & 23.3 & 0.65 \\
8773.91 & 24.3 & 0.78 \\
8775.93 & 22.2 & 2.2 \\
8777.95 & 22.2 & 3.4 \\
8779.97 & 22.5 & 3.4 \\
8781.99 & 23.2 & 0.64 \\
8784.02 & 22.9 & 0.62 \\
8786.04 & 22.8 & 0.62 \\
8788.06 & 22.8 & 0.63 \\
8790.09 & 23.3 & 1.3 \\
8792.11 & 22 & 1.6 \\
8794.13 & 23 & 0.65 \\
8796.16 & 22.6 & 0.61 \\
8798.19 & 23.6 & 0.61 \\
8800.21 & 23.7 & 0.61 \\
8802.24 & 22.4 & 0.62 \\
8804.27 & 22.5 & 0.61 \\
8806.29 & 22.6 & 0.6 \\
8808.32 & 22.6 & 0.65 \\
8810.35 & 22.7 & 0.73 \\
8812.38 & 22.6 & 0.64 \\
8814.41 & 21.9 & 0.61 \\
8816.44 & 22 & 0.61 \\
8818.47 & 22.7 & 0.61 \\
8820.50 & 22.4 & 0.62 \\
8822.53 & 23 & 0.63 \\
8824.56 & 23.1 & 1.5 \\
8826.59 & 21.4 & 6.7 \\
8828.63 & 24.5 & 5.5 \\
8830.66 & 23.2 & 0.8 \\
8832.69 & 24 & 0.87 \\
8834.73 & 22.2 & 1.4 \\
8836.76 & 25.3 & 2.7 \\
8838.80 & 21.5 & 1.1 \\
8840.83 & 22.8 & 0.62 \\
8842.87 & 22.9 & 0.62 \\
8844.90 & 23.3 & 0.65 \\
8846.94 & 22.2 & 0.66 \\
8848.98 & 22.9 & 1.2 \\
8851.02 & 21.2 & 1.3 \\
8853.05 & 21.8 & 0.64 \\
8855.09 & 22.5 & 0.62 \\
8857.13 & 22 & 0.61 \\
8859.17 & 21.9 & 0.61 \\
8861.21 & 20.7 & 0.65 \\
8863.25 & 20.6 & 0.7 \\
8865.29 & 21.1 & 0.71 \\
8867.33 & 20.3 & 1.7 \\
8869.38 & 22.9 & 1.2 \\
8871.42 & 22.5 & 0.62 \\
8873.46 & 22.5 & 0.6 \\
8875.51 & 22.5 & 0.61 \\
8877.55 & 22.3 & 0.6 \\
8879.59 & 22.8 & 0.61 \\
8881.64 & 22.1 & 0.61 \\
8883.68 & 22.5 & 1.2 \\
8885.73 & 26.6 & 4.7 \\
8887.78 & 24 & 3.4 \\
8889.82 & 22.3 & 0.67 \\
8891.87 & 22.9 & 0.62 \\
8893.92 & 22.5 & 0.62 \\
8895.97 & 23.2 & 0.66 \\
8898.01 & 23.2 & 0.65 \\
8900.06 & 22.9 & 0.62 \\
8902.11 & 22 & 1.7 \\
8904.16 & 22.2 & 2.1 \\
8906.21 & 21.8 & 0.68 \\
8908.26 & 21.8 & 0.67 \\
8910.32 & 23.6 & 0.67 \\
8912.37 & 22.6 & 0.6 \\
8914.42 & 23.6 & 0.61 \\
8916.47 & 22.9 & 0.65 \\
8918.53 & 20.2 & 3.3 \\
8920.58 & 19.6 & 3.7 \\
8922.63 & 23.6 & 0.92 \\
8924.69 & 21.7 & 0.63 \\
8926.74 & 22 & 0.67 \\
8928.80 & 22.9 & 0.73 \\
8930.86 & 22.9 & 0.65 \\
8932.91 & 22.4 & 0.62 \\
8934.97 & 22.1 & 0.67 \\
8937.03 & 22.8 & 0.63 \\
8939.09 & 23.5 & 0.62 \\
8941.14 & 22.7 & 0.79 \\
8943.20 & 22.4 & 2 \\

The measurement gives 0.87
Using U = 23.0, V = 22.9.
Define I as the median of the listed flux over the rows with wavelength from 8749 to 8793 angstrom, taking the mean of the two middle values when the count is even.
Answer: 22.80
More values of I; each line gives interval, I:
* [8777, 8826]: 22.65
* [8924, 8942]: 22.70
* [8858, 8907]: 22.50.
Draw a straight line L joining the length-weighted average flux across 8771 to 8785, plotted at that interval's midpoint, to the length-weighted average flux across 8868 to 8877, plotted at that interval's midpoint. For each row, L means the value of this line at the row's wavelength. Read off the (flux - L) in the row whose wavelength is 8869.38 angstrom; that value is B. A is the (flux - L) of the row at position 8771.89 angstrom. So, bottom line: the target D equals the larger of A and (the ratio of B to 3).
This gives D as 0.34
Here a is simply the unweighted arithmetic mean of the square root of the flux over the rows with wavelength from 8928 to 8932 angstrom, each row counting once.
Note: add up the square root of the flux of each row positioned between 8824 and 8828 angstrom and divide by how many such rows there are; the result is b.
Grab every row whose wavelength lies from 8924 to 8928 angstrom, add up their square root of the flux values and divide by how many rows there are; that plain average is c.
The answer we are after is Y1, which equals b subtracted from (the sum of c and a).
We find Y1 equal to 4.74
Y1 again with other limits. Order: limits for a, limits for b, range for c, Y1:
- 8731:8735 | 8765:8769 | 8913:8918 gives 4.90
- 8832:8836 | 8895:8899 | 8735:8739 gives 4.89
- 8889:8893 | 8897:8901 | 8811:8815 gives 4.67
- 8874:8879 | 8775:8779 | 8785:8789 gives 4.80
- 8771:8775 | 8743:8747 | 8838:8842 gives 4.70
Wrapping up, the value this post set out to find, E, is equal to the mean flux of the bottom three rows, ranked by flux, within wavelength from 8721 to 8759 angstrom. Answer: 22.1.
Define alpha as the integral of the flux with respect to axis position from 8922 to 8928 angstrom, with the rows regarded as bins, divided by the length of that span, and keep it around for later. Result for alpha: 22.4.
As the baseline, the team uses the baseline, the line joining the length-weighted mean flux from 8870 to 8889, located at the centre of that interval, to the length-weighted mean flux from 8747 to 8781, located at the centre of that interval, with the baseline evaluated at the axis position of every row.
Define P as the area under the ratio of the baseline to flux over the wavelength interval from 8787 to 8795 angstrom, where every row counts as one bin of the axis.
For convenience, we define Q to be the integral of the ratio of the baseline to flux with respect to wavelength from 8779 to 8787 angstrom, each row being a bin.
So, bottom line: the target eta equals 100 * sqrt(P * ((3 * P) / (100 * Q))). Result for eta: 49.3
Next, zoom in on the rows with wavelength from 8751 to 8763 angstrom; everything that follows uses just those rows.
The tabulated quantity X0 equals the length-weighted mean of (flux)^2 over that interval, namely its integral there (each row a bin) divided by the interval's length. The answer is 519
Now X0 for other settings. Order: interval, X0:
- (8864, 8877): 483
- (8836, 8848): 528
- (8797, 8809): 525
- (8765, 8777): 537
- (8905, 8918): 512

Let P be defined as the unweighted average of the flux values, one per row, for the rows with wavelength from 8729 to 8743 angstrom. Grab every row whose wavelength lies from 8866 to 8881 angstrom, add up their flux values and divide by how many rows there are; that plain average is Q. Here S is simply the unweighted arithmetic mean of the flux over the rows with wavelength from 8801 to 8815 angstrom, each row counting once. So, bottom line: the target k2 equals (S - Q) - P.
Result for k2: -23.1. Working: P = 23.4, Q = 22.26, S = 22.5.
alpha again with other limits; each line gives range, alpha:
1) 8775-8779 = 22.2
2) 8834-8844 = 23.0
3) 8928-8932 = 22.9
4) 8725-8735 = 23.2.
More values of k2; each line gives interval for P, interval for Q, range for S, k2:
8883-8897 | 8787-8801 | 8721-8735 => -23.3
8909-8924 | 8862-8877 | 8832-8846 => -20.9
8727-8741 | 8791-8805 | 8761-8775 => -22.9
